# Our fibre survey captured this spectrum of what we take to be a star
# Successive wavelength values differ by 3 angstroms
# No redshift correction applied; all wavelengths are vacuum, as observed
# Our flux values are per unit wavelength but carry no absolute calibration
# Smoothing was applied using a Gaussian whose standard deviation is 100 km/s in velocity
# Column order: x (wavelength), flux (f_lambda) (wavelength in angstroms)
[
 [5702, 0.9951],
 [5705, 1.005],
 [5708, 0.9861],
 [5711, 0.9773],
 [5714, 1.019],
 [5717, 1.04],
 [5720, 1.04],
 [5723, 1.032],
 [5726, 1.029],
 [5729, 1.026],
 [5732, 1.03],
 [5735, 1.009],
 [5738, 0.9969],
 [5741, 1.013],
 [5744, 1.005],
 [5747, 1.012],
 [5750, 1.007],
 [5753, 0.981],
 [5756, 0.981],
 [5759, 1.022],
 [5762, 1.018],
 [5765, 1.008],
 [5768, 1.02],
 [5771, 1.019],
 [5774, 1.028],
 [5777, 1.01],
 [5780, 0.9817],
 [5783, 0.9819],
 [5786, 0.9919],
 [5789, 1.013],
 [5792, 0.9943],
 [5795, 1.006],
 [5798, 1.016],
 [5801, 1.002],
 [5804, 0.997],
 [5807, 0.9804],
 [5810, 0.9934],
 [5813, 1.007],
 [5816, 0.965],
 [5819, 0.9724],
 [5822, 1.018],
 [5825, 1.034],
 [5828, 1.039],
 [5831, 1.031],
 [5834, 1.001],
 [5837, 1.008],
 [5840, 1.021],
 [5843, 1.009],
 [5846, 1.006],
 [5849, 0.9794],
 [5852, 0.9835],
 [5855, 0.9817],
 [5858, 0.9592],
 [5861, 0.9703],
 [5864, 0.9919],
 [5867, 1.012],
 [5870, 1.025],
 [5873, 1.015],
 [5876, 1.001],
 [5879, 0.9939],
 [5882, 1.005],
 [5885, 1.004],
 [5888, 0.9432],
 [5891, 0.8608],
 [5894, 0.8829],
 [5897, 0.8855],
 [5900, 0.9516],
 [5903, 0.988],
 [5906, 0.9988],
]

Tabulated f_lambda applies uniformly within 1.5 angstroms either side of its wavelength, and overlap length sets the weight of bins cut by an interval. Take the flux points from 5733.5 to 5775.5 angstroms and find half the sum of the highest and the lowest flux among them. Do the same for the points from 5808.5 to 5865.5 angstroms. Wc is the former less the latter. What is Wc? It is 0.005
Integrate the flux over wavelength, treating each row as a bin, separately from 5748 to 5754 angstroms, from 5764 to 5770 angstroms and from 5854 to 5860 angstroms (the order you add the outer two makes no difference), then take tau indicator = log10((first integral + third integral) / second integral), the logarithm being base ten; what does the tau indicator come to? 0.287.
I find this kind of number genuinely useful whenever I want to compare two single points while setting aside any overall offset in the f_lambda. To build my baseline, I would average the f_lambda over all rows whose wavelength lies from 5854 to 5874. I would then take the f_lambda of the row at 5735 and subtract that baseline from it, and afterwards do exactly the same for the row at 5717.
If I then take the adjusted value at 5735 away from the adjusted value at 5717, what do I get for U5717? 0.0310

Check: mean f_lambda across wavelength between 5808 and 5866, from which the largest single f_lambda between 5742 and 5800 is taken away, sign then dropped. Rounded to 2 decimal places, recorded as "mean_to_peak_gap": 0.03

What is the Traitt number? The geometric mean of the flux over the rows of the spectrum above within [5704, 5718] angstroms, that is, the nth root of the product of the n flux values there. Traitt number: 1.01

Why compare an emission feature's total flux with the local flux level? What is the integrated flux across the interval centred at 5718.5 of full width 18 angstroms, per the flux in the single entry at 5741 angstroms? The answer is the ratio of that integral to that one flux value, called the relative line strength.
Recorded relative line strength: 18.2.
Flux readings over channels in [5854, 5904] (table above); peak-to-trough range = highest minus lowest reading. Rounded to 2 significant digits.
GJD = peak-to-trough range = 0.16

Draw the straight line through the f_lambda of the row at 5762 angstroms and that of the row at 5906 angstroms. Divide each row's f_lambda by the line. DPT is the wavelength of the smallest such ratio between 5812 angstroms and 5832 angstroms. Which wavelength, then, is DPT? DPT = 5816 angstroms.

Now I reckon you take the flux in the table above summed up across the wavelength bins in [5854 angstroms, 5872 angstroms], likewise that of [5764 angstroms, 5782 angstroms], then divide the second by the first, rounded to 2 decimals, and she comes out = 1.02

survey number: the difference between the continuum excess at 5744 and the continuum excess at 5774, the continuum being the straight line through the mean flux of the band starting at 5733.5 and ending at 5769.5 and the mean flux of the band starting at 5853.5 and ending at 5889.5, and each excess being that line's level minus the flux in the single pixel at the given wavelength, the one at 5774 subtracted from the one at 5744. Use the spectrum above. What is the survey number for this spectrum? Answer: 0.027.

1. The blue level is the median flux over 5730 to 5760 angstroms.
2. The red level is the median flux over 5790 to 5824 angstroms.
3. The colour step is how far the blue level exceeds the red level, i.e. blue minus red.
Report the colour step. 0.01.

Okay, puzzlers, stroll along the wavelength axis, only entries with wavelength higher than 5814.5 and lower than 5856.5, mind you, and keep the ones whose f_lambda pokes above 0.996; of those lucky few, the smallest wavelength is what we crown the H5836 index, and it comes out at 5822 angstroms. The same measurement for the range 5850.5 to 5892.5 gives 5867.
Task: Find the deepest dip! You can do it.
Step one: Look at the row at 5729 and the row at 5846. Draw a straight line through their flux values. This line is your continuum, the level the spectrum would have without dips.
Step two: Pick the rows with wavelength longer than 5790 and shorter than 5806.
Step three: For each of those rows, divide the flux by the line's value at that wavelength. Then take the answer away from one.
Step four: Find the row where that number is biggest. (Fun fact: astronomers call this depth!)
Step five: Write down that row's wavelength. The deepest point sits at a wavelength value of 5792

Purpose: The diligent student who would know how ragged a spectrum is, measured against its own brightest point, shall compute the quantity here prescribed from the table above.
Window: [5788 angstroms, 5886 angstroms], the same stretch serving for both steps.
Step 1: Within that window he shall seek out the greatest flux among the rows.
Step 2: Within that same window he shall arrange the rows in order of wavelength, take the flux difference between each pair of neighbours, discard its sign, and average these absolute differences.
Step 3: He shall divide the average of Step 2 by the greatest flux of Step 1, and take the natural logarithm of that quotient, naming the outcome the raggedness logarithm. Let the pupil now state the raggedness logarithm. -4.29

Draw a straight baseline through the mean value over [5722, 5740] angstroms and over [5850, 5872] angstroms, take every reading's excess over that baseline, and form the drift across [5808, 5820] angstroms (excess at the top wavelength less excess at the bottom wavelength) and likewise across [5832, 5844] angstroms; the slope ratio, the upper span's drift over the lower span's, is -0.5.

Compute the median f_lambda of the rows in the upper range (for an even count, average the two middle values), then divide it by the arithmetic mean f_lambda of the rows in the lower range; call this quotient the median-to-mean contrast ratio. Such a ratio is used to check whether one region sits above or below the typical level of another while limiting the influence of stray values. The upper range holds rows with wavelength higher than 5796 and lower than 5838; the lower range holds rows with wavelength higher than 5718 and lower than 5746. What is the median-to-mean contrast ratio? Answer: 0.98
